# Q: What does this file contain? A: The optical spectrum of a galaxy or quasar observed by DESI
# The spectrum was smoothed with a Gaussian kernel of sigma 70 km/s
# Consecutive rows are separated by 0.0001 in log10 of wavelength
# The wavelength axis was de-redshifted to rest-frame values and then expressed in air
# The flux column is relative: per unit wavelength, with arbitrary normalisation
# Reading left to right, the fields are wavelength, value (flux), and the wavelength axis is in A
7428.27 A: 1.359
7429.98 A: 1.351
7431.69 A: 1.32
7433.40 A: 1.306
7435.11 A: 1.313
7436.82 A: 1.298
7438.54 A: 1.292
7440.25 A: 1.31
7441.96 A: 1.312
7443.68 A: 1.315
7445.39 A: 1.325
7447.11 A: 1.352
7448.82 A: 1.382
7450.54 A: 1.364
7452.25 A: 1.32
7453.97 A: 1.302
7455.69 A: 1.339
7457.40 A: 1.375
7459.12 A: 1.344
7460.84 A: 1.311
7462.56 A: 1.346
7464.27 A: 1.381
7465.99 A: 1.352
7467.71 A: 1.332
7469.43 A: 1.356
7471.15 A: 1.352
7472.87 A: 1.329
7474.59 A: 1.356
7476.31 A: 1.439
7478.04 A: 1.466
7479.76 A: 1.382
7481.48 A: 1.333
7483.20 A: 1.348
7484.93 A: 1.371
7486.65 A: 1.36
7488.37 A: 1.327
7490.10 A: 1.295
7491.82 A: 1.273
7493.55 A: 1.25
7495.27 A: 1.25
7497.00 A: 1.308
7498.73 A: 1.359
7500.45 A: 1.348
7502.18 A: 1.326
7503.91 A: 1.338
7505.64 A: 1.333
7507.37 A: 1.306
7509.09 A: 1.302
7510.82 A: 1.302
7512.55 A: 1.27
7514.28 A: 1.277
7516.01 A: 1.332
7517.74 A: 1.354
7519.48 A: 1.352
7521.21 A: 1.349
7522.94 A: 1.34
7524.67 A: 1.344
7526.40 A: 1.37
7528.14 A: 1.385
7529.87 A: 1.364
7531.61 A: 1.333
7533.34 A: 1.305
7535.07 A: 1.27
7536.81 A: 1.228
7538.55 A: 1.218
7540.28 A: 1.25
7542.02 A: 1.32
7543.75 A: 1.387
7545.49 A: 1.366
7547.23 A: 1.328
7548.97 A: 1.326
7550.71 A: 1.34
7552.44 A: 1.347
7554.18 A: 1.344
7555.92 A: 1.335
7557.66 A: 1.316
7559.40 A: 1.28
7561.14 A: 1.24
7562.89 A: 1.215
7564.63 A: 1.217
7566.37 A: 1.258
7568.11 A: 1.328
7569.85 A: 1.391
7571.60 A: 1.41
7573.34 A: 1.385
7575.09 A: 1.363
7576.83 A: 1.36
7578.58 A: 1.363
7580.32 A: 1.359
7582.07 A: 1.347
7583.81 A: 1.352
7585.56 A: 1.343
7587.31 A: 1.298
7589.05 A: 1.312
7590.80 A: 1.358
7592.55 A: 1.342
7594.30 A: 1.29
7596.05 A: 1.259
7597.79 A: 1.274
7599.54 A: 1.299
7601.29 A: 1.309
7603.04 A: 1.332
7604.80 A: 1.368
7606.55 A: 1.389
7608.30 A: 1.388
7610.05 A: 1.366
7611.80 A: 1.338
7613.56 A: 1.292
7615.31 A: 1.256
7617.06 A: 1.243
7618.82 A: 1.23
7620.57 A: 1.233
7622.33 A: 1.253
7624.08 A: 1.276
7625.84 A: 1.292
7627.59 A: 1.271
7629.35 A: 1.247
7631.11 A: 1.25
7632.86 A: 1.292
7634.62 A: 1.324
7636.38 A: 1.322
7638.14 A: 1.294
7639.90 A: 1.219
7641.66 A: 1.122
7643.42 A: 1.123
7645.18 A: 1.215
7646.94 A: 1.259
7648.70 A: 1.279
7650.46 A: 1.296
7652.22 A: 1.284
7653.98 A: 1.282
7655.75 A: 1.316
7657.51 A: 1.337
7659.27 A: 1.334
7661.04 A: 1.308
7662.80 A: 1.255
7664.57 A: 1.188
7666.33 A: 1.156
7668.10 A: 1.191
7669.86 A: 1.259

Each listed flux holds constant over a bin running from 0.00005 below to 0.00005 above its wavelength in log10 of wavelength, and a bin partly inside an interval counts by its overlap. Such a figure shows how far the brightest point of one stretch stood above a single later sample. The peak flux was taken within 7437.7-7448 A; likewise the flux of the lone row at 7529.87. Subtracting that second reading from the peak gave -0.012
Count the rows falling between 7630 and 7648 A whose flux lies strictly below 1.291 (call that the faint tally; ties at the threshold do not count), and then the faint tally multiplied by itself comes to 36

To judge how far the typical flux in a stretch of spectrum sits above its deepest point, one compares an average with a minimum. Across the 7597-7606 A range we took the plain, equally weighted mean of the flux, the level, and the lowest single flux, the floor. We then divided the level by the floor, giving 1.03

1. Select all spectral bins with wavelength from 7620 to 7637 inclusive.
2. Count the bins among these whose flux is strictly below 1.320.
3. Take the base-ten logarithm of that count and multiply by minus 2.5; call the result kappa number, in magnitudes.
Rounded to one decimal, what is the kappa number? -2.3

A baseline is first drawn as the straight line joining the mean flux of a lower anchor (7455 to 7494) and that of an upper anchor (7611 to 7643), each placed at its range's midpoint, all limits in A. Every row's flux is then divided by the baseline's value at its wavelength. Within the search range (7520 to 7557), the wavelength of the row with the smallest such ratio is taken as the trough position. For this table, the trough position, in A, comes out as 7538.55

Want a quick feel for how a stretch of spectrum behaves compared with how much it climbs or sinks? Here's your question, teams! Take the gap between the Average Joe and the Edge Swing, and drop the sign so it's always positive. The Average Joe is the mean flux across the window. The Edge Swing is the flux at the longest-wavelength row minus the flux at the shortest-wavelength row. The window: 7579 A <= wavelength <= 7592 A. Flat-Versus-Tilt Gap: 1.34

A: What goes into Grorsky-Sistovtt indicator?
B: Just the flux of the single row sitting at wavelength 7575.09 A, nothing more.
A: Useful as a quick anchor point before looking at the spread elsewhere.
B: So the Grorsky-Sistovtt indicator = 1.363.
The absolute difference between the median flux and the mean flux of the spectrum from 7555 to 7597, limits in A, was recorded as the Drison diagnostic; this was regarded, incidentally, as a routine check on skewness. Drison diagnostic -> 0.017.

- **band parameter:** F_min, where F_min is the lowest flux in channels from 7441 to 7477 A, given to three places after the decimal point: 1.302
